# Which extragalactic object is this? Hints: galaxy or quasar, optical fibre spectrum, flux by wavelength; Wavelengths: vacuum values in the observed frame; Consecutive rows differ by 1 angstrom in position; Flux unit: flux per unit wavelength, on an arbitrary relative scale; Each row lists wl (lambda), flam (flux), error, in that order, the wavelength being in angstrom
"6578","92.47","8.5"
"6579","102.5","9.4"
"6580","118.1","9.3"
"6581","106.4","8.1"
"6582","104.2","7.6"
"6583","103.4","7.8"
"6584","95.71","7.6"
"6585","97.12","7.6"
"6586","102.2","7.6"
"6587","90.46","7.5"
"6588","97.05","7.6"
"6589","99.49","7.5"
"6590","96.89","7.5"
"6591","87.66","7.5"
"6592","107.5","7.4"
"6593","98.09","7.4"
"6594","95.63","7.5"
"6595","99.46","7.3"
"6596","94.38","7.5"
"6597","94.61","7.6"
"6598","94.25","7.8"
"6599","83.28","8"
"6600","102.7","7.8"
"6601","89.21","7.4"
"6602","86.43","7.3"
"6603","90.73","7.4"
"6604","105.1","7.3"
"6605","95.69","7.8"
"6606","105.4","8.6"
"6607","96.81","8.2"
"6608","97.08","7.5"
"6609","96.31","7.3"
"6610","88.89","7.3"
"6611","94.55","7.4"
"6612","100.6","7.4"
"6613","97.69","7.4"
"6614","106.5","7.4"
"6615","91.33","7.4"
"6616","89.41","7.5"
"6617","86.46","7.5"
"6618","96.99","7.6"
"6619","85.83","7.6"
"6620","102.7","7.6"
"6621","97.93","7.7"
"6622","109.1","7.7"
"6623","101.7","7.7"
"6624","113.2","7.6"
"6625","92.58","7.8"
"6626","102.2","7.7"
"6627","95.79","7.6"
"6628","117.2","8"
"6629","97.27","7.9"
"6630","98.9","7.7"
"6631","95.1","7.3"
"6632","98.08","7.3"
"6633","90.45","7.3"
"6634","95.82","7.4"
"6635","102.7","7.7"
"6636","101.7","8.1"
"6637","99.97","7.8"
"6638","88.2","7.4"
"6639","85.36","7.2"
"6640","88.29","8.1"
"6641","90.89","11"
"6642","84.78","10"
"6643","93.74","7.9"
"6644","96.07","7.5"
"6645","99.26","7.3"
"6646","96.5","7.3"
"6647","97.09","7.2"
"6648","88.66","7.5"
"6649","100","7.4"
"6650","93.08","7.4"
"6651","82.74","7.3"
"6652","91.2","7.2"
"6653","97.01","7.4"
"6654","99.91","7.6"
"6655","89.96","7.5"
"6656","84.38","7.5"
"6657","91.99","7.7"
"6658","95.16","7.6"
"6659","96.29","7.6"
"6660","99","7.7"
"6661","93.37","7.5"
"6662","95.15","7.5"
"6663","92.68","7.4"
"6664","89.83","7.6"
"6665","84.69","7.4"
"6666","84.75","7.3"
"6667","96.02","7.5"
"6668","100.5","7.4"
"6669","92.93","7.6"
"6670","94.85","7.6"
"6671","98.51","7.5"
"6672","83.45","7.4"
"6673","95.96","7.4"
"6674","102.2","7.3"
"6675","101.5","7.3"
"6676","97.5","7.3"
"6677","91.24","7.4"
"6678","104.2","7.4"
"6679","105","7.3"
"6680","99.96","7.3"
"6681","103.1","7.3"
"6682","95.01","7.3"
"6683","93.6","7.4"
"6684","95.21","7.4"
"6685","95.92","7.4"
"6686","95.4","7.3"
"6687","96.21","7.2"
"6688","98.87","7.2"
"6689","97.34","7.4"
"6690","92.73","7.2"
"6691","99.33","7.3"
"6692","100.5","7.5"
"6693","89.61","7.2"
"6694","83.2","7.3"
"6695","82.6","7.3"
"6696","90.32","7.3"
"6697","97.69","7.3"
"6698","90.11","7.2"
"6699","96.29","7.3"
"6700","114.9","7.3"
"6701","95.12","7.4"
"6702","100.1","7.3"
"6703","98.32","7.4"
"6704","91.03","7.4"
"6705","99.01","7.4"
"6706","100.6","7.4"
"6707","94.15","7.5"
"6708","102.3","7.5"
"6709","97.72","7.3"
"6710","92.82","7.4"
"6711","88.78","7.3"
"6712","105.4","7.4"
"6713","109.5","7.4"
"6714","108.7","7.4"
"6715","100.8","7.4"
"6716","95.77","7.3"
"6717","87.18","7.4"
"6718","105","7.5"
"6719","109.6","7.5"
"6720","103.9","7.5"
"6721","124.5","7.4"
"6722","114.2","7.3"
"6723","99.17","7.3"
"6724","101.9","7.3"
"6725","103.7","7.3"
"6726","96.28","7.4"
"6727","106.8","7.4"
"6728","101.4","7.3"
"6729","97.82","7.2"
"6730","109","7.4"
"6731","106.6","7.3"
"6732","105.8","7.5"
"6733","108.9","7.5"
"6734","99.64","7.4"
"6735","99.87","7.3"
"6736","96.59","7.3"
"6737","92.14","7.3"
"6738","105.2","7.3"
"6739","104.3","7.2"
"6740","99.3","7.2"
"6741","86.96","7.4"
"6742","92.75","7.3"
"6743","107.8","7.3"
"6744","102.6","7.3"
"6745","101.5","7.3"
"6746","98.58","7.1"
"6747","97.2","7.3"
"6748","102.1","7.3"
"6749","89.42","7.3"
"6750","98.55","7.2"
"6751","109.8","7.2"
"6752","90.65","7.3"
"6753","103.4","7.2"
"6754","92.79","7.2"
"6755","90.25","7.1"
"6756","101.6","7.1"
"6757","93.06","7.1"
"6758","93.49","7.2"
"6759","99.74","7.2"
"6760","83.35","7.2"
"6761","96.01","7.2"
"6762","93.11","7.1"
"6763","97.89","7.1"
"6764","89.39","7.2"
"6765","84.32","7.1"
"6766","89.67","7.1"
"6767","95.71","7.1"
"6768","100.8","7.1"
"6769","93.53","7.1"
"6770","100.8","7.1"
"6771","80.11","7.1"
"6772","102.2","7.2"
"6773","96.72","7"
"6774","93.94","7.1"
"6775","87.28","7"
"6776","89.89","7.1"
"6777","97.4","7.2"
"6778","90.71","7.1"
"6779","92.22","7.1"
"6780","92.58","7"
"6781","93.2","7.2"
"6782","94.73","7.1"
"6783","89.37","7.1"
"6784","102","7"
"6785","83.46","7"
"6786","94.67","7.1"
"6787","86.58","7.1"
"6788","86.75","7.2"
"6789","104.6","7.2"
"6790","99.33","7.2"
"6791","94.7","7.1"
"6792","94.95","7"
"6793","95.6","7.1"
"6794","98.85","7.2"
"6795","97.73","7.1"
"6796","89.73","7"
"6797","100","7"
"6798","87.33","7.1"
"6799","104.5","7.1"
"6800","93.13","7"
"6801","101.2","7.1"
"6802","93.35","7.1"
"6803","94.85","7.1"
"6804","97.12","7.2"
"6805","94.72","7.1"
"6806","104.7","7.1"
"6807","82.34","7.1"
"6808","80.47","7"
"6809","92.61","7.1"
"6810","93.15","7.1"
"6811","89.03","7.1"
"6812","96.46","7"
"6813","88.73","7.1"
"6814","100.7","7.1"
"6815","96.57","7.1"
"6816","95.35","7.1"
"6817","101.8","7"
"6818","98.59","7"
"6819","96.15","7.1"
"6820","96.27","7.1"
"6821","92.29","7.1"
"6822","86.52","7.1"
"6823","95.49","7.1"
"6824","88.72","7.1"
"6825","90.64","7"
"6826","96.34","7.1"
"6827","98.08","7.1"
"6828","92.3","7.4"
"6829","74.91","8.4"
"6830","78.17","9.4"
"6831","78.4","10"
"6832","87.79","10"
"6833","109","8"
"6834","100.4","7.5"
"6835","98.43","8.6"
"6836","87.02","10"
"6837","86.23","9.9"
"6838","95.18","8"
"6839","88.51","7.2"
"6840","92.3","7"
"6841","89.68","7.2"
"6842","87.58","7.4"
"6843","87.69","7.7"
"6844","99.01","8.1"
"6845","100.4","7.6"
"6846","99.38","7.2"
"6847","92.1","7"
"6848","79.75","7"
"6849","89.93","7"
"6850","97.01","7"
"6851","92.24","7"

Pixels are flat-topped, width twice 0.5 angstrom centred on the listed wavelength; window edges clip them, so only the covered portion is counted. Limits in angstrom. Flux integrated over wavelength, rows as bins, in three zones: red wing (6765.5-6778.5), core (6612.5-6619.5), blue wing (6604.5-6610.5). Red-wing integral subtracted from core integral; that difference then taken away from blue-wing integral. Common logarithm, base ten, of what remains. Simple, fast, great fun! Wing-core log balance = 3.1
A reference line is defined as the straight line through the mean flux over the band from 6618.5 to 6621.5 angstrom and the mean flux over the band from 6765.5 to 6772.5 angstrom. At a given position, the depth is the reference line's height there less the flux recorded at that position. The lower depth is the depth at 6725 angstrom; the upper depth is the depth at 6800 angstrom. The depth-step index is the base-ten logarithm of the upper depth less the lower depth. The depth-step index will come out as 1.0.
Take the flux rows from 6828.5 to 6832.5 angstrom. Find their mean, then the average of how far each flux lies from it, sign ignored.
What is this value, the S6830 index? 4.0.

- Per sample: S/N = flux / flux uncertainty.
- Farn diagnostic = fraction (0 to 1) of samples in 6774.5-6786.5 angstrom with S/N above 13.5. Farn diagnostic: 0.17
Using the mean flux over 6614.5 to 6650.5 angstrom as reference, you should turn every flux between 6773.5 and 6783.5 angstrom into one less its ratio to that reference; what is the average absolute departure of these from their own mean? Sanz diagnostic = 0.023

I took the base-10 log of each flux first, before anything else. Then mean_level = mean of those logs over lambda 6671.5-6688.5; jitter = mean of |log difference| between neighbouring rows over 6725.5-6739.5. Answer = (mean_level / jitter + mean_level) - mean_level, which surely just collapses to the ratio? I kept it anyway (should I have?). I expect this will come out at 89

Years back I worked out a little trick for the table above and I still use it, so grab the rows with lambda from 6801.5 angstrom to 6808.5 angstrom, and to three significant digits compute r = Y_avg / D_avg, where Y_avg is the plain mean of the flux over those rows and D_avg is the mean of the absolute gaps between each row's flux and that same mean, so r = 14.6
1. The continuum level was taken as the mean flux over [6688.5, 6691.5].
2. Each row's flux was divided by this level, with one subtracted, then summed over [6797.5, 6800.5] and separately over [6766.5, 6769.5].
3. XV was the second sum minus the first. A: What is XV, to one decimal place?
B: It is 0.1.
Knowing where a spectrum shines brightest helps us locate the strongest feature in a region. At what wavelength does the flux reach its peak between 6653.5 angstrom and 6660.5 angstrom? 6654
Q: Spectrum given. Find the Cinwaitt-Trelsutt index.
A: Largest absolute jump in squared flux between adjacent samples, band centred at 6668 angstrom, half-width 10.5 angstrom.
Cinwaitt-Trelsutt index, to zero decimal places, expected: 2740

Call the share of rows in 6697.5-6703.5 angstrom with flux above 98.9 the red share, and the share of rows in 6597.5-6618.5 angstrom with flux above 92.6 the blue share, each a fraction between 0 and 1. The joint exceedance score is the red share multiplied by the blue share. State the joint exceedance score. 0.21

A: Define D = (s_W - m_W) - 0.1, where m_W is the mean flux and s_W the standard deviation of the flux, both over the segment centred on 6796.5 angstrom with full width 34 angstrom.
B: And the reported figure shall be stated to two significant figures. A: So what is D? -88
